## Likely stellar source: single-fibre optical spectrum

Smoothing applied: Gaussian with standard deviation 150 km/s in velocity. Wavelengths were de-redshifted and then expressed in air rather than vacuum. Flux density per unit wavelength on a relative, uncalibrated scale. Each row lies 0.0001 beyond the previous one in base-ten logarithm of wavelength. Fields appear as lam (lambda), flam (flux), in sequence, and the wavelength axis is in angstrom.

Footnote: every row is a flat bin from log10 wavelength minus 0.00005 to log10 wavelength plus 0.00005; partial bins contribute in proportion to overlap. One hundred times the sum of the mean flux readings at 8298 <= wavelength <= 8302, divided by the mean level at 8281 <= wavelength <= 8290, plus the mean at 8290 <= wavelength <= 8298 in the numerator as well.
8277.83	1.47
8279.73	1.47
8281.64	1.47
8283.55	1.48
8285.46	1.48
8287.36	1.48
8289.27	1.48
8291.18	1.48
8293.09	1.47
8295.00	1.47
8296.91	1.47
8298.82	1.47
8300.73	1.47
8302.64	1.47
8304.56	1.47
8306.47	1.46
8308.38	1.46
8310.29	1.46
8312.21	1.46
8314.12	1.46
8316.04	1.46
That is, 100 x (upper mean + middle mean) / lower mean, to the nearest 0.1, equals 199.1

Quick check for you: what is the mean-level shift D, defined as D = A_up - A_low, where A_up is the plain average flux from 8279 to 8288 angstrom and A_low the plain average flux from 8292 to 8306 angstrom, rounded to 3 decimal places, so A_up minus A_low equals 0.006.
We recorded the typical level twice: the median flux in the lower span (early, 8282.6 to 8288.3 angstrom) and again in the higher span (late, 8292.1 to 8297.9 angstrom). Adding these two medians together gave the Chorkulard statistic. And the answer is 2.95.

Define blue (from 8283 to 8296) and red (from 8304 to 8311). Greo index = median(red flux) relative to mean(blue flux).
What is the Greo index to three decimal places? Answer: 0.988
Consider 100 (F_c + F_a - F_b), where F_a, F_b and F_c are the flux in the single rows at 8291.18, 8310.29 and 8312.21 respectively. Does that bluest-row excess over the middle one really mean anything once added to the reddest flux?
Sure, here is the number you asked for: 148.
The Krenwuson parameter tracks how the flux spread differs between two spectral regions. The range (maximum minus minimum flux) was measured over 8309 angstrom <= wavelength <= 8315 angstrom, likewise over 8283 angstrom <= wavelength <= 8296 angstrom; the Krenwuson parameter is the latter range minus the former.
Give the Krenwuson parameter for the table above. 0.010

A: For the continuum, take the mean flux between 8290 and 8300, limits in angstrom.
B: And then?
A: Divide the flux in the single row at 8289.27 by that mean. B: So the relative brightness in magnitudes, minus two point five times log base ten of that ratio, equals -0.006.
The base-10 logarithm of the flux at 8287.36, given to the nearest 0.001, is 0.170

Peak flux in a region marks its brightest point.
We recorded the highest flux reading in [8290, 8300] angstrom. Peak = 1.48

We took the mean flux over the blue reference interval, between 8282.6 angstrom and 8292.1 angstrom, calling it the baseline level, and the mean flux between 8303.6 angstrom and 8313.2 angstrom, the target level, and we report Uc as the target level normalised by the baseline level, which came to 0.988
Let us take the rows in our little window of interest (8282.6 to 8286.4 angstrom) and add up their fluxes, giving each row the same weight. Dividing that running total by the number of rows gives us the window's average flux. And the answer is 1.48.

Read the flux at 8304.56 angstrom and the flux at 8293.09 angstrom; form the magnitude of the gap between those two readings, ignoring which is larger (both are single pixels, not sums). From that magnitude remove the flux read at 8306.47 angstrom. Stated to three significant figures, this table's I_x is -1.46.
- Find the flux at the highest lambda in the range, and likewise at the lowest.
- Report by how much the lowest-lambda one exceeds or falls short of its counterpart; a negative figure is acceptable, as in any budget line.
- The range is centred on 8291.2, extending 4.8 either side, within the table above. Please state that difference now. 0.010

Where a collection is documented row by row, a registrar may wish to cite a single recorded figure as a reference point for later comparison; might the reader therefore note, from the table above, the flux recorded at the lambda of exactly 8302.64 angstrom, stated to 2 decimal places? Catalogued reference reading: 1.47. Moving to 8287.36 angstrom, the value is 1.48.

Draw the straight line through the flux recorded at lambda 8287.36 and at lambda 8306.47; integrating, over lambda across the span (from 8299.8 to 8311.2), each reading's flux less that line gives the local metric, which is 0.05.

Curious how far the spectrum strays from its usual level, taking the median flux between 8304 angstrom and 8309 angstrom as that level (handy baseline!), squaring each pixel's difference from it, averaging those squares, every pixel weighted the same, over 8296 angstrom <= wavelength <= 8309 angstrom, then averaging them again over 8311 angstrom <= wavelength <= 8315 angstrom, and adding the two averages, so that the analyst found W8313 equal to 0.0001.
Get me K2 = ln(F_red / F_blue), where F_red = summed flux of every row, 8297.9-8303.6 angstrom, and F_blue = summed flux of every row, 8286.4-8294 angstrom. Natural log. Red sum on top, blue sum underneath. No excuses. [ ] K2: -0.3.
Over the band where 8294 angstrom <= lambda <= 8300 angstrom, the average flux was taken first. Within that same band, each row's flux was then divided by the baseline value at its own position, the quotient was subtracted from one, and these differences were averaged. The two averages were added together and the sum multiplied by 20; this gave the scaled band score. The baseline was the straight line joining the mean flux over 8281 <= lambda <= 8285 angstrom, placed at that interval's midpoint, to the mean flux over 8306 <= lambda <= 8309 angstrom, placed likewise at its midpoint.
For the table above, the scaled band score 29.4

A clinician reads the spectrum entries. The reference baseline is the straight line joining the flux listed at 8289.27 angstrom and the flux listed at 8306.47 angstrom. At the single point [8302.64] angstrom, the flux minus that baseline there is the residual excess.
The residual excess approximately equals 0.0055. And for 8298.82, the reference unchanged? 0.0011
